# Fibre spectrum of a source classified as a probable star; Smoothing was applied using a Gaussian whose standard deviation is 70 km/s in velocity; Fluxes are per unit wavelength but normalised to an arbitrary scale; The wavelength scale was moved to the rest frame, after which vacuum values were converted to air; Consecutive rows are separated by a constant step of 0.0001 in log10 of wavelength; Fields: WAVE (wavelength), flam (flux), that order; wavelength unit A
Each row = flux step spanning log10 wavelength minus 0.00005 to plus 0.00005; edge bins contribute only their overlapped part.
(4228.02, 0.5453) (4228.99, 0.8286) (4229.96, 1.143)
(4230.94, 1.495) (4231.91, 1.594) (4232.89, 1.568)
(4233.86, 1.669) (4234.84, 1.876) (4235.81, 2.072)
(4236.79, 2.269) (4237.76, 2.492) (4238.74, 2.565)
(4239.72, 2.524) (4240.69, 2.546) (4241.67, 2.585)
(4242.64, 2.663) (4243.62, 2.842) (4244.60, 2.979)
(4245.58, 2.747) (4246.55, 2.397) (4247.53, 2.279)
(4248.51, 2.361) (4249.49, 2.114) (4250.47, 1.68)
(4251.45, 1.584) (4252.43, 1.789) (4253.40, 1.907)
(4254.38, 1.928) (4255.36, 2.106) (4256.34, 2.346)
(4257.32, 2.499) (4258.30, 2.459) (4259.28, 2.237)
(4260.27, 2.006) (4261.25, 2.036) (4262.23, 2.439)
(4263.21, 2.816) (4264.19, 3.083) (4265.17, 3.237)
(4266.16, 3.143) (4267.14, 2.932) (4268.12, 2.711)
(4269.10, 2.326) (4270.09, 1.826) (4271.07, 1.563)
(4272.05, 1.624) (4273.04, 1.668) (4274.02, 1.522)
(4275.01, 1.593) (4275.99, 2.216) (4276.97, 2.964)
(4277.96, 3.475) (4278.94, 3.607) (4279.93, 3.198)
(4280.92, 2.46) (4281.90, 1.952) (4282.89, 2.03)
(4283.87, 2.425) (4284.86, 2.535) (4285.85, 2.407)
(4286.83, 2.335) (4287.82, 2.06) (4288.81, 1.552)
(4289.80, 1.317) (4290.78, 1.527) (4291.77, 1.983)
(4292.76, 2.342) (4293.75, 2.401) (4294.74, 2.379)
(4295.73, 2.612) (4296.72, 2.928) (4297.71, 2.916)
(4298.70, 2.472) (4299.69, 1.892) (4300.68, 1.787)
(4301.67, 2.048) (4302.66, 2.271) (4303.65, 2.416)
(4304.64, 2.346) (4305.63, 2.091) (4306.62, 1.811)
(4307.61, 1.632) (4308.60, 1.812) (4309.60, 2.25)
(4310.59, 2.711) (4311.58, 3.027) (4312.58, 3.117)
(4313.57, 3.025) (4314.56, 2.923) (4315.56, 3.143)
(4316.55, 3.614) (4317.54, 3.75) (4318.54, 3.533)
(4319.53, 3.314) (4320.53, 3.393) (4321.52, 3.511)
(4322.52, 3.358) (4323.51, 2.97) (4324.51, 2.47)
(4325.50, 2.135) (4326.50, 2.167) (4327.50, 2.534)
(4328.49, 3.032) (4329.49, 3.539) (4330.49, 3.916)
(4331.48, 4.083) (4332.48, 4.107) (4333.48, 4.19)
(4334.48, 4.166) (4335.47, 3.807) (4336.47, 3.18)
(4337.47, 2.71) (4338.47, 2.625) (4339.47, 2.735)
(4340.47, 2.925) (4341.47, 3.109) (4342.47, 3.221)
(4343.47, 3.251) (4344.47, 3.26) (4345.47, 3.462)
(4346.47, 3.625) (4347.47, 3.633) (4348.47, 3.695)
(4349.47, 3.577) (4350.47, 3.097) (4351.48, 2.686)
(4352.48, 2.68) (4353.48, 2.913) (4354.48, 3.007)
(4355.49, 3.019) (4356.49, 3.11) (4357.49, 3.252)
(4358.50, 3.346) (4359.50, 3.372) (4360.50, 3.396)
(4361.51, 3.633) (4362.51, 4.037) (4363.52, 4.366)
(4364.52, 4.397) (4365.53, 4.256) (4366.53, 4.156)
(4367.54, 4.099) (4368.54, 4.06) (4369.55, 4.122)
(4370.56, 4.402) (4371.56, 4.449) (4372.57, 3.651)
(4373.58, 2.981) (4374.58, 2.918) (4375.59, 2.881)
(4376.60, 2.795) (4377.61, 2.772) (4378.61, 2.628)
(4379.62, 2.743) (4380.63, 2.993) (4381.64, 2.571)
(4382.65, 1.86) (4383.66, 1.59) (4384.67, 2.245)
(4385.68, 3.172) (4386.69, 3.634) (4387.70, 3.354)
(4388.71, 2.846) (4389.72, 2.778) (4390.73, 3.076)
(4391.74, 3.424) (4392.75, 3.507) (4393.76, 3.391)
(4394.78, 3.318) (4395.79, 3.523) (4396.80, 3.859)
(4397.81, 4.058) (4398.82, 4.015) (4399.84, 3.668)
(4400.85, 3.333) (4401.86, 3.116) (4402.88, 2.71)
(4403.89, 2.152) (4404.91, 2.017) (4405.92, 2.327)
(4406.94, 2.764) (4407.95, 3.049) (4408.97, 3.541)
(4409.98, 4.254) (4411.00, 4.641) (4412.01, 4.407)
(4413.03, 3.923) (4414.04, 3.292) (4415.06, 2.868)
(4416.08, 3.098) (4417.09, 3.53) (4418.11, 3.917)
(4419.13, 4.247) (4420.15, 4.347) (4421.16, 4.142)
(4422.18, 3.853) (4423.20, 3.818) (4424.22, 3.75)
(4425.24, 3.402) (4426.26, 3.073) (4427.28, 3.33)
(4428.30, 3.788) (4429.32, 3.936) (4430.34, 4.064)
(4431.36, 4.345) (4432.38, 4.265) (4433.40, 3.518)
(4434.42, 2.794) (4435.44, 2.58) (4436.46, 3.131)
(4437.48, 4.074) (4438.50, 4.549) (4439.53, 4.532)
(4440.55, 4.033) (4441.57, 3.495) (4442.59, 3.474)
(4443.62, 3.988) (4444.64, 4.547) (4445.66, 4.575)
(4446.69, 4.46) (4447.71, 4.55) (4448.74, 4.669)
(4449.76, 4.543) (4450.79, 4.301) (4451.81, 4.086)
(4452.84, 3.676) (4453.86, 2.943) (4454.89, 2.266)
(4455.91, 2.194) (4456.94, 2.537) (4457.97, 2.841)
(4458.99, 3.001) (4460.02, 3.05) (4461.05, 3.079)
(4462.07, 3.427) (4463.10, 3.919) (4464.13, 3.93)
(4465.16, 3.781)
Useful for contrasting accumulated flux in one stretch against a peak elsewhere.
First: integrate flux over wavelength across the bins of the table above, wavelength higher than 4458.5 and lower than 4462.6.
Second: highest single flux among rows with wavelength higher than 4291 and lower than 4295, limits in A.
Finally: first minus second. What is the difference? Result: 10.5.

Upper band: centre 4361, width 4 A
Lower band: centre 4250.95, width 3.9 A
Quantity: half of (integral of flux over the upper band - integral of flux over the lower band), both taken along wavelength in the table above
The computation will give 3.7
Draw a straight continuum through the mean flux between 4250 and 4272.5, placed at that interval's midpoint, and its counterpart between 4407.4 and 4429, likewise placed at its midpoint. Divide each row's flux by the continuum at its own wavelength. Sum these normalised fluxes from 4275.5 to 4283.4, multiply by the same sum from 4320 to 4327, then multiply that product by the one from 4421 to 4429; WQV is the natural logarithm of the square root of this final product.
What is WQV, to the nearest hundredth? 3.09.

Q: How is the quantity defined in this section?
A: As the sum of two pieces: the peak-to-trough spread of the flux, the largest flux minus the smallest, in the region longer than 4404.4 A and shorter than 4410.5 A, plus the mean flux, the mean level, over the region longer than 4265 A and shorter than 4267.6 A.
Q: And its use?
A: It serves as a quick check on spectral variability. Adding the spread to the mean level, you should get 5.3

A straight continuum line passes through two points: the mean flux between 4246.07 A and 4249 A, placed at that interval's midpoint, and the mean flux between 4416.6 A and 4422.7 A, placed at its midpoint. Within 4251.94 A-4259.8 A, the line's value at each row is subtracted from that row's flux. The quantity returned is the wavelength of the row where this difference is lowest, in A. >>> 4252.43 A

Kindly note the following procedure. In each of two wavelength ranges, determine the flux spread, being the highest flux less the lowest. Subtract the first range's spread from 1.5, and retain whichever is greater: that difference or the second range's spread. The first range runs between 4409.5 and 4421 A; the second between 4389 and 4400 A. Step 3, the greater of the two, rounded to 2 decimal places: 1.28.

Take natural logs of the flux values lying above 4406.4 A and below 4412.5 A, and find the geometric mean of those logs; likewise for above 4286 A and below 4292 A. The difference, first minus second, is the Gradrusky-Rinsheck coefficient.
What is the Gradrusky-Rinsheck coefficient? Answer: 0.77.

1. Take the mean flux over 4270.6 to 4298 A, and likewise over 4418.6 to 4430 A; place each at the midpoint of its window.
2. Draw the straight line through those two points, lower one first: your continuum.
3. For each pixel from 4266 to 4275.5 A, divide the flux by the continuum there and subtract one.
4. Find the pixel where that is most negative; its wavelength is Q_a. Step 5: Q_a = 4274.02 A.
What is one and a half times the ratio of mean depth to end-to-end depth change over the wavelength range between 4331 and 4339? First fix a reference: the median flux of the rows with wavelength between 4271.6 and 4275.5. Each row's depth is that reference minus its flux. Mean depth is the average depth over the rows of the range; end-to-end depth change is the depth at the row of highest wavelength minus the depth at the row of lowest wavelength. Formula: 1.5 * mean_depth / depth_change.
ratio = -2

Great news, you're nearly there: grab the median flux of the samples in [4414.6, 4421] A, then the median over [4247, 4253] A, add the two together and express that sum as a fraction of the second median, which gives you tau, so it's 2.9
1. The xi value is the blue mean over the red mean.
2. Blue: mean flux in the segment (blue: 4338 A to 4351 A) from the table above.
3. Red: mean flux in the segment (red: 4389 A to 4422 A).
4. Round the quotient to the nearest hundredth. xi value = 0.94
